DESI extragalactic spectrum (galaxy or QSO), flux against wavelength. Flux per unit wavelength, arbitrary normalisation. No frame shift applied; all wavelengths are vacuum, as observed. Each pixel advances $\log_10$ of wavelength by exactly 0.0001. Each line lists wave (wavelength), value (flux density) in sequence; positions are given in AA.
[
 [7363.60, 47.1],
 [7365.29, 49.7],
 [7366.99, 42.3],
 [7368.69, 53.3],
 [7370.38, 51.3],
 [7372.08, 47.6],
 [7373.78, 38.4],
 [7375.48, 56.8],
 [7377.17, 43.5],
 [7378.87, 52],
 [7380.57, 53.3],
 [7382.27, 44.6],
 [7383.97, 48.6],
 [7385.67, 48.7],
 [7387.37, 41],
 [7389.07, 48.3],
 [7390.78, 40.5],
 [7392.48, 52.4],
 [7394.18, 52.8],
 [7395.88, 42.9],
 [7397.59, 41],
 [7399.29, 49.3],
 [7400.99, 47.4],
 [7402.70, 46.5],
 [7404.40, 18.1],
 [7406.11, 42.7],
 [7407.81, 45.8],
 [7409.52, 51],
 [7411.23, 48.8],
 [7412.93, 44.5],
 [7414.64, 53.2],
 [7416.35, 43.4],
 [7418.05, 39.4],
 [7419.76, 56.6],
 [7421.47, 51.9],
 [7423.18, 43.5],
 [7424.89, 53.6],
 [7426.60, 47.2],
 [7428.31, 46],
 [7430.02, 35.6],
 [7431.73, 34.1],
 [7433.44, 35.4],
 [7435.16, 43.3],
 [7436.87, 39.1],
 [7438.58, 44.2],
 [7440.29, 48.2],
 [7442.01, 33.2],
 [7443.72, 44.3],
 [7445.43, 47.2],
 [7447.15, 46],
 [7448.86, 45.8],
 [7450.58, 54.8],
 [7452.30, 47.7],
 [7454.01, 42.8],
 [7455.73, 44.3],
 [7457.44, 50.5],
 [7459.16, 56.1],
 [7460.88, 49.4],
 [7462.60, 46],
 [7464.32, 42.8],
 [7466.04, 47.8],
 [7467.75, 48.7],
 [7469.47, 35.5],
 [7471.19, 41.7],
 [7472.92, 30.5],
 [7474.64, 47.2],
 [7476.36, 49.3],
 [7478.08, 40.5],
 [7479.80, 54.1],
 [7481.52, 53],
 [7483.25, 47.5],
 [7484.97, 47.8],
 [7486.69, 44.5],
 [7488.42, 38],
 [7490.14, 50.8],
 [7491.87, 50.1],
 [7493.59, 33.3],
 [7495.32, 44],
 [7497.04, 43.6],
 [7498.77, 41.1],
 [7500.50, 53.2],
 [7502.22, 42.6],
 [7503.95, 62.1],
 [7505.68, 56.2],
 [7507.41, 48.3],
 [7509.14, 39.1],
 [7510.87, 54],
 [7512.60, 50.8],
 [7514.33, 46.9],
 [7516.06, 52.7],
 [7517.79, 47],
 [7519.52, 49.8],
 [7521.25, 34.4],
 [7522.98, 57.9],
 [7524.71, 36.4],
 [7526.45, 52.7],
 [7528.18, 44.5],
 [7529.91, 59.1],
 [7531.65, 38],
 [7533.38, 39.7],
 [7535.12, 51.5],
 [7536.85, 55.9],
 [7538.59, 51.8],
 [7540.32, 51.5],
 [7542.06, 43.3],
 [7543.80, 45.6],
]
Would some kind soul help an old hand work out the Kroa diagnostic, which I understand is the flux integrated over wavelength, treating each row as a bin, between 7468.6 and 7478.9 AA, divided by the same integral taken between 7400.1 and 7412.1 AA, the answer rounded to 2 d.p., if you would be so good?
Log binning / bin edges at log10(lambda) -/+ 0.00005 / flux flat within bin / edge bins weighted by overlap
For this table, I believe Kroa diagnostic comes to 0.82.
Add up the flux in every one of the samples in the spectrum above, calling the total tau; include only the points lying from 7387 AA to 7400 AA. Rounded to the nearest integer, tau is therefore 368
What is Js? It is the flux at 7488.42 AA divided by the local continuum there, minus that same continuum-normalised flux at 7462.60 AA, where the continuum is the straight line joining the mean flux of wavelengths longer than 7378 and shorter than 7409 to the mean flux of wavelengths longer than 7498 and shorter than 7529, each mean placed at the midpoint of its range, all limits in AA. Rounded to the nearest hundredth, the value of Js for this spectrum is -0.18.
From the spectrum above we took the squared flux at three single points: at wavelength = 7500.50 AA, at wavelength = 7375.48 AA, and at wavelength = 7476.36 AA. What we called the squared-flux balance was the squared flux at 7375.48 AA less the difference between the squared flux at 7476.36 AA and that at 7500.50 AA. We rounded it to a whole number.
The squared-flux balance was 3626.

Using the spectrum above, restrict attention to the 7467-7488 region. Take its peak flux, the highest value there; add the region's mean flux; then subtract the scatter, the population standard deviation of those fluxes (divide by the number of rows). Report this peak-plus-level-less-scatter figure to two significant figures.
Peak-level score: 92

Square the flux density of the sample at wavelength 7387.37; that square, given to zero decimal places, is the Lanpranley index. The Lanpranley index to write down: 1681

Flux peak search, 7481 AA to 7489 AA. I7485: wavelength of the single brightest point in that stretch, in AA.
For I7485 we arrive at 7481.52 AA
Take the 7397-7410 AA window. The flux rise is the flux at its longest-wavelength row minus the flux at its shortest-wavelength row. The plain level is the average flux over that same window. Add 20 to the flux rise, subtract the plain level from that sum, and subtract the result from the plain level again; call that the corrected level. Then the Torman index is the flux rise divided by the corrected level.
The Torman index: 0.18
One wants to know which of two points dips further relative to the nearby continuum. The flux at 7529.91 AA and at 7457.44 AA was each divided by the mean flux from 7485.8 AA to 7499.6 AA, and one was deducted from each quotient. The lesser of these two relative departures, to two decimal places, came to 0.17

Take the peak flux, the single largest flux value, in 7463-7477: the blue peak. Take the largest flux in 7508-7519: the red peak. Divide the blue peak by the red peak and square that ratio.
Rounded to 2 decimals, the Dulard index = 0.83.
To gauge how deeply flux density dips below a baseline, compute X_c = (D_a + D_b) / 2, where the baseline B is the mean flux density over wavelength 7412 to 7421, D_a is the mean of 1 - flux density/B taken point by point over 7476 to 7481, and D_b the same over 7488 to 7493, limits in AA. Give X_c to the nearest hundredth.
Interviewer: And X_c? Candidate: 0.01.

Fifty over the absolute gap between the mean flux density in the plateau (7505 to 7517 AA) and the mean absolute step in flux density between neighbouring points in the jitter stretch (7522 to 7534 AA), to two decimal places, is 1.40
